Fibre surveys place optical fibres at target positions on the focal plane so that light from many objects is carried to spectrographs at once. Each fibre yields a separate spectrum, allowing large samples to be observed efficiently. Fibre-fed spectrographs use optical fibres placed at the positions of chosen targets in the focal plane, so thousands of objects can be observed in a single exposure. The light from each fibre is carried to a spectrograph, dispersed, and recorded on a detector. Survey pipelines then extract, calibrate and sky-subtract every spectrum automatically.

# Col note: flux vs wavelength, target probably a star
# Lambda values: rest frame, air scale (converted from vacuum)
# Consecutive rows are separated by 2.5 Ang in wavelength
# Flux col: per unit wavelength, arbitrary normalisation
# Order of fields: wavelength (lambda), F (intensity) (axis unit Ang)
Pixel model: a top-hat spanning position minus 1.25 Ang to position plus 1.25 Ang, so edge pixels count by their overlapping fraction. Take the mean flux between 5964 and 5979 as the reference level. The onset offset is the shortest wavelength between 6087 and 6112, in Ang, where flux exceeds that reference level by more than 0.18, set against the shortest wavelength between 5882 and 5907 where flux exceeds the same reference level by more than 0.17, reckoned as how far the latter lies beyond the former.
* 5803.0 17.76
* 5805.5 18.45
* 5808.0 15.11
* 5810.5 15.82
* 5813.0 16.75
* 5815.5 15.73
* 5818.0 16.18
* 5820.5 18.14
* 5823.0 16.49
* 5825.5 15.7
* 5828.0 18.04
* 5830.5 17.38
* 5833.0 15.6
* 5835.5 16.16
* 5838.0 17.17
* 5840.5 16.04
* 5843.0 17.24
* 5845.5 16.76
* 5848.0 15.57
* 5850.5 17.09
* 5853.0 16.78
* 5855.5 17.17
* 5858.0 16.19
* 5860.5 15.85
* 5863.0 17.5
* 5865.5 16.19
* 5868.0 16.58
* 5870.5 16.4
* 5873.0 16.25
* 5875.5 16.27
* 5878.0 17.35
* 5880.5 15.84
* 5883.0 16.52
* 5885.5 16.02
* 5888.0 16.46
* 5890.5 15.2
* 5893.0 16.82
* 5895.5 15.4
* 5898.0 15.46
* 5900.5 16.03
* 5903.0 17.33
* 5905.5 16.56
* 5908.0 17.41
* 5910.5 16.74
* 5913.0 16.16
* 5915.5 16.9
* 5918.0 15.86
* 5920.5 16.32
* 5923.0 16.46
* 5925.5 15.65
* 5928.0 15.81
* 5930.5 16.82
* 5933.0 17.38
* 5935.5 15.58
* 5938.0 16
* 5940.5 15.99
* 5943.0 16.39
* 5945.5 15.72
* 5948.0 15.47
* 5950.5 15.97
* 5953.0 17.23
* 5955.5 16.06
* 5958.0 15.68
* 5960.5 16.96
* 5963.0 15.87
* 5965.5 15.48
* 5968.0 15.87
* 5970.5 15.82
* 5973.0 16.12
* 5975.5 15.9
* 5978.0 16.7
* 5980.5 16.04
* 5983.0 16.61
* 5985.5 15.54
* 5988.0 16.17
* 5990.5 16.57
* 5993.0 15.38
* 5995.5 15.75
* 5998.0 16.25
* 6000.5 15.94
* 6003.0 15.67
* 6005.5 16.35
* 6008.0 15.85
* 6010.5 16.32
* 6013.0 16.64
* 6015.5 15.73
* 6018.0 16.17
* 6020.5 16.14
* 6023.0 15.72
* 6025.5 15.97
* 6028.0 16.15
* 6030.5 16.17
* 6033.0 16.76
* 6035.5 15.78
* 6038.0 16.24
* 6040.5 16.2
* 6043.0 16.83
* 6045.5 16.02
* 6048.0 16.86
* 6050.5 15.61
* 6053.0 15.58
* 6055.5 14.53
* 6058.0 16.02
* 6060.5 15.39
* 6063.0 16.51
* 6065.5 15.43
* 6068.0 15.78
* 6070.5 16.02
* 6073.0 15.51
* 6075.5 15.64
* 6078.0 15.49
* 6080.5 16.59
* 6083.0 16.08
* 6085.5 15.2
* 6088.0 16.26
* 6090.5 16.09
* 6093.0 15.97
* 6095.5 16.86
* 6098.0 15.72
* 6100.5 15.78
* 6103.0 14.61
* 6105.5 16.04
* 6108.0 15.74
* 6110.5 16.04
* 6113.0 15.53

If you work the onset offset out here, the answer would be -205 Ang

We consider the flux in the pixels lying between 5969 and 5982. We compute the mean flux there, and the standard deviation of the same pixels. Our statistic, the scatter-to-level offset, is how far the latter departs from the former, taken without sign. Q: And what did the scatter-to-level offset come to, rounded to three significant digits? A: 15.8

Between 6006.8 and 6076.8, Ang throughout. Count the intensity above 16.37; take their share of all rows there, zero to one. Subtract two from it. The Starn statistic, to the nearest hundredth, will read -1.82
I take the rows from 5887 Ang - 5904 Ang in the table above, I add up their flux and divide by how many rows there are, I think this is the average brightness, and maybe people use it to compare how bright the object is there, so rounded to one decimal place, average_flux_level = 16.1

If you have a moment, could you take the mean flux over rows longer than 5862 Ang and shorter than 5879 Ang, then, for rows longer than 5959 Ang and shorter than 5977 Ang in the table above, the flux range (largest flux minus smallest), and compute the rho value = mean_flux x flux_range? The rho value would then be 25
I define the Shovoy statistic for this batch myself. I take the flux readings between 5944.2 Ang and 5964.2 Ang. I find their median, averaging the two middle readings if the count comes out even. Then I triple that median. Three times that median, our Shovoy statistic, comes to 47.8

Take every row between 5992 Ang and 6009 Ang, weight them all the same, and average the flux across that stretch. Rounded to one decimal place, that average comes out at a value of 15.9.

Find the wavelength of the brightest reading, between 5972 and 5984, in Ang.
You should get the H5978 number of 5978.0 Ang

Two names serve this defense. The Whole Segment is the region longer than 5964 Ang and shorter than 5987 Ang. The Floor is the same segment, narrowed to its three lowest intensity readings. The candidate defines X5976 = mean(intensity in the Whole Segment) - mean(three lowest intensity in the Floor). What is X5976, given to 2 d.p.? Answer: 0.40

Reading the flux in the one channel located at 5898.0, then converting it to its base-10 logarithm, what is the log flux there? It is 1.189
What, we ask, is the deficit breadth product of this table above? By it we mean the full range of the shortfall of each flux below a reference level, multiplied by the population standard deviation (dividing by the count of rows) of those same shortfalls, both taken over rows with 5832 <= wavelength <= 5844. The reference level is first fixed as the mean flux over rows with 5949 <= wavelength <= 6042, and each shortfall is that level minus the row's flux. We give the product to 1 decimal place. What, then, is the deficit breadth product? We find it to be 1.1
